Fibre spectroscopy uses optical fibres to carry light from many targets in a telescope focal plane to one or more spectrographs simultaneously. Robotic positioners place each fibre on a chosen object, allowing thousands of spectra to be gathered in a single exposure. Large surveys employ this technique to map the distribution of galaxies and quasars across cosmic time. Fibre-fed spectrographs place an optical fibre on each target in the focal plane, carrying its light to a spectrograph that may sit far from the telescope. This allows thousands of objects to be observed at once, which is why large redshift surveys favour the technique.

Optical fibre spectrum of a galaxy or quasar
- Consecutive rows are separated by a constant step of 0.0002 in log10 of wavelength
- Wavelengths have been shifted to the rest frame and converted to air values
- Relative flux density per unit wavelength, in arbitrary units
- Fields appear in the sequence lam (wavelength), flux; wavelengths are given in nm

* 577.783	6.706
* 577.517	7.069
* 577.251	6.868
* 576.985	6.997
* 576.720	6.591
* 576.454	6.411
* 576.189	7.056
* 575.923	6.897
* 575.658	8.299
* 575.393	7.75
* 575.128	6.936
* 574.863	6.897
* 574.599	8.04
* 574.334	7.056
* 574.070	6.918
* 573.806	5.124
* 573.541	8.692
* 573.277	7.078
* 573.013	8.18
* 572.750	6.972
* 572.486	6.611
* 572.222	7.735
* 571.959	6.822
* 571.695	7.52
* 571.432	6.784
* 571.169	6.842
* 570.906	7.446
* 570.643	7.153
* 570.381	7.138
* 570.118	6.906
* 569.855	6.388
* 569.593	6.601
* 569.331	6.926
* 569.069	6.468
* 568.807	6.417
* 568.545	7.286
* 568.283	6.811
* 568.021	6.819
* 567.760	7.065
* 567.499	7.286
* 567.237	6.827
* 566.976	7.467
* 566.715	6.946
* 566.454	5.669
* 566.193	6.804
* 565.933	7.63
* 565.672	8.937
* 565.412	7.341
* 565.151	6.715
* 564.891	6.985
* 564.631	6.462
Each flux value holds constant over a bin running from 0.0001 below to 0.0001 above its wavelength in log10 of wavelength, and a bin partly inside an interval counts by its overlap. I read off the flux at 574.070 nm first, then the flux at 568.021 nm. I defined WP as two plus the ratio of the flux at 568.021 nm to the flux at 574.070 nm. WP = 2.99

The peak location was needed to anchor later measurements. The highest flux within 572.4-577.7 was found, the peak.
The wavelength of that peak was 573.541 nm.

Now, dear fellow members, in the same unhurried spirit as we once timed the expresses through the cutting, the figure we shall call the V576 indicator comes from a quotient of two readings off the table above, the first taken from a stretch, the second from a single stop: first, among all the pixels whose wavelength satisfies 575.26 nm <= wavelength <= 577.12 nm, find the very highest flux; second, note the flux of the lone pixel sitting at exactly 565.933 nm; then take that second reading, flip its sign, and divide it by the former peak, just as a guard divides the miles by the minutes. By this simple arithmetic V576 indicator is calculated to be -0.92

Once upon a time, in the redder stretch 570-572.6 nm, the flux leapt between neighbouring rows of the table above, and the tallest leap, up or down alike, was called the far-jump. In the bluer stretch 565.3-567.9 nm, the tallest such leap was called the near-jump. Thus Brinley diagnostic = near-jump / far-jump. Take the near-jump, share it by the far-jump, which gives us 1.4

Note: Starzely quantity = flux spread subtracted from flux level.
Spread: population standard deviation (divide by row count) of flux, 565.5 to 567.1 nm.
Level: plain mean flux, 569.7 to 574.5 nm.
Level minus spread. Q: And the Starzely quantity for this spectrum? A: 6.1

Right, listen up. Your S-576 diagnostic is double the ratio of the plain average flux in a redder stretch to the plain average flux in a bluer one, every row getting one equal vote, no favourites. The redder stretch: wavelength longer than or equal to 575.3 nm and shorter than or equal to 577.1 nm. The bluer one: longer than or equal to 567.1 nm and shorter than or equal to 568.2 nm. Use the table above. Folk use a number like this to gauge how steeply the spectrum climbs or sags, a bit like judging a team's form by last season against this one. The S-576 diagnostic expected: 2.04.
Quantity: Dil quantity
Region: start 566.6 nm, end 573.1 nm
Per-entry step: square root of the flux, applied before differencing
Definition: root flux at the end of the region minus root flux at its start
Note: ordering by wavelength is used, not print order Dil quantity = 0.22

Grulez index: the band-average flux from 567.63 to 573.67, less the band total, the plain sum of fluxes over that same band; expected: -156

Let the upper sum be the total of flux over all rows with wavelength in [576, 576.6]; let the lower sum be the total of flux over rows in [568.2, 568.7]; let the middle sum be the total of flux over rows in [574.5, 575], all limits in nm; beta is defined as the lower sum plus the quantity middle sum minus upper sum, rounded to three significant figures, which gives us 15.6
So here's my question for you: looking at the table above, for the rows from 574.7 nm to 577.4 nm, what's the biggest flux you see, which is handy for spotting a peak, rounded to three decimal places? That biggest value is 8.299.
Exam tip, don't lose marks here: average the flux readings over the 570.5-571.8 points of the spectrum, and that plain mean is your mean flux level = 7.15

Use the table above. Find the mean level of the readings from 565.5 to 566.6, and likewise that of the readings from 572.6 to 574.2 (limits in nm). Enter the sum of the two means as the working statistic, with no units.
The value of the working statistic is 14.4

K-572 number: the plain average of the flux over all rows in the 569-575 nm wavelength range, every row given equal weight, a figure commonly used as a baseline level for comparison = 7.06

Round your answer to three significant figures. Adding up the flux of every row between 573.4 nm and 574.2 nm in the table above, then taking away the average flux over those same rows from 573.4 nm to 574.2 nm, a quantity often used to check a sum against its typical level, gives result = 13.8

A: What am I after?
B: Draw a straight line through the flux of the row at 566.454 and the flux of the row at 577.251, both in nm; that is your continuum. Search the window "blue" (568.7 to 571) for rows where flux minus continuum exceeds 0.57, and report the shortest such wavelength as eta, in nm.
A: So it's 569.331 nm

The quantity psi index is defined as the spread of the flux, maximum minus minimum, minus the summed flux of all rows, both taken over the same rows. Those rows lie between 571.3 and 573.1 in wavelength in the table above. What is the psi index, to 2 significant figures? -49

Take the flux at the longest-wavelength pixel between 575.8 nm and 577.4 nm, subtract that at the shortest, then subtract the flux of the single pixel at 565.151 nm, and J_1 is -6.74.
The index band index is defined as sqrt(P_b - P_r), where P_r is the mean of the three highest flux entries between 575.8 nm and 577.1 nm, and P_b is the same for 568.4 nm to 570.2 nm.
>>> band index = 0.24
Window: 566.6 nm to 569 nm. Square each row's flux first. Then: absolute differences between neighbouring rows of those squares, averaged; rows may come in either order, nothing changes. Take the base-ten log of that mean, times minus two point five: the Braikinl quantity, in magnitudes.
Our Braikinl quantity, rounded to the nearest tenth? -2.0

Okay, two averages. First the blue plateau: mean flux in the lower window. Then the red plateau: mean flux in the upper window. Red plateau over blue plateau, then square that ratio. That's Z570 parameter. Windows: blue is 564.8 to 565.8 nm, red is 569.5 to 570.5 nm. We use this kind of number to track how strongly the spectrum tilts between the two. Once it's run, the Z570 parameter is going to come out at 0.81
